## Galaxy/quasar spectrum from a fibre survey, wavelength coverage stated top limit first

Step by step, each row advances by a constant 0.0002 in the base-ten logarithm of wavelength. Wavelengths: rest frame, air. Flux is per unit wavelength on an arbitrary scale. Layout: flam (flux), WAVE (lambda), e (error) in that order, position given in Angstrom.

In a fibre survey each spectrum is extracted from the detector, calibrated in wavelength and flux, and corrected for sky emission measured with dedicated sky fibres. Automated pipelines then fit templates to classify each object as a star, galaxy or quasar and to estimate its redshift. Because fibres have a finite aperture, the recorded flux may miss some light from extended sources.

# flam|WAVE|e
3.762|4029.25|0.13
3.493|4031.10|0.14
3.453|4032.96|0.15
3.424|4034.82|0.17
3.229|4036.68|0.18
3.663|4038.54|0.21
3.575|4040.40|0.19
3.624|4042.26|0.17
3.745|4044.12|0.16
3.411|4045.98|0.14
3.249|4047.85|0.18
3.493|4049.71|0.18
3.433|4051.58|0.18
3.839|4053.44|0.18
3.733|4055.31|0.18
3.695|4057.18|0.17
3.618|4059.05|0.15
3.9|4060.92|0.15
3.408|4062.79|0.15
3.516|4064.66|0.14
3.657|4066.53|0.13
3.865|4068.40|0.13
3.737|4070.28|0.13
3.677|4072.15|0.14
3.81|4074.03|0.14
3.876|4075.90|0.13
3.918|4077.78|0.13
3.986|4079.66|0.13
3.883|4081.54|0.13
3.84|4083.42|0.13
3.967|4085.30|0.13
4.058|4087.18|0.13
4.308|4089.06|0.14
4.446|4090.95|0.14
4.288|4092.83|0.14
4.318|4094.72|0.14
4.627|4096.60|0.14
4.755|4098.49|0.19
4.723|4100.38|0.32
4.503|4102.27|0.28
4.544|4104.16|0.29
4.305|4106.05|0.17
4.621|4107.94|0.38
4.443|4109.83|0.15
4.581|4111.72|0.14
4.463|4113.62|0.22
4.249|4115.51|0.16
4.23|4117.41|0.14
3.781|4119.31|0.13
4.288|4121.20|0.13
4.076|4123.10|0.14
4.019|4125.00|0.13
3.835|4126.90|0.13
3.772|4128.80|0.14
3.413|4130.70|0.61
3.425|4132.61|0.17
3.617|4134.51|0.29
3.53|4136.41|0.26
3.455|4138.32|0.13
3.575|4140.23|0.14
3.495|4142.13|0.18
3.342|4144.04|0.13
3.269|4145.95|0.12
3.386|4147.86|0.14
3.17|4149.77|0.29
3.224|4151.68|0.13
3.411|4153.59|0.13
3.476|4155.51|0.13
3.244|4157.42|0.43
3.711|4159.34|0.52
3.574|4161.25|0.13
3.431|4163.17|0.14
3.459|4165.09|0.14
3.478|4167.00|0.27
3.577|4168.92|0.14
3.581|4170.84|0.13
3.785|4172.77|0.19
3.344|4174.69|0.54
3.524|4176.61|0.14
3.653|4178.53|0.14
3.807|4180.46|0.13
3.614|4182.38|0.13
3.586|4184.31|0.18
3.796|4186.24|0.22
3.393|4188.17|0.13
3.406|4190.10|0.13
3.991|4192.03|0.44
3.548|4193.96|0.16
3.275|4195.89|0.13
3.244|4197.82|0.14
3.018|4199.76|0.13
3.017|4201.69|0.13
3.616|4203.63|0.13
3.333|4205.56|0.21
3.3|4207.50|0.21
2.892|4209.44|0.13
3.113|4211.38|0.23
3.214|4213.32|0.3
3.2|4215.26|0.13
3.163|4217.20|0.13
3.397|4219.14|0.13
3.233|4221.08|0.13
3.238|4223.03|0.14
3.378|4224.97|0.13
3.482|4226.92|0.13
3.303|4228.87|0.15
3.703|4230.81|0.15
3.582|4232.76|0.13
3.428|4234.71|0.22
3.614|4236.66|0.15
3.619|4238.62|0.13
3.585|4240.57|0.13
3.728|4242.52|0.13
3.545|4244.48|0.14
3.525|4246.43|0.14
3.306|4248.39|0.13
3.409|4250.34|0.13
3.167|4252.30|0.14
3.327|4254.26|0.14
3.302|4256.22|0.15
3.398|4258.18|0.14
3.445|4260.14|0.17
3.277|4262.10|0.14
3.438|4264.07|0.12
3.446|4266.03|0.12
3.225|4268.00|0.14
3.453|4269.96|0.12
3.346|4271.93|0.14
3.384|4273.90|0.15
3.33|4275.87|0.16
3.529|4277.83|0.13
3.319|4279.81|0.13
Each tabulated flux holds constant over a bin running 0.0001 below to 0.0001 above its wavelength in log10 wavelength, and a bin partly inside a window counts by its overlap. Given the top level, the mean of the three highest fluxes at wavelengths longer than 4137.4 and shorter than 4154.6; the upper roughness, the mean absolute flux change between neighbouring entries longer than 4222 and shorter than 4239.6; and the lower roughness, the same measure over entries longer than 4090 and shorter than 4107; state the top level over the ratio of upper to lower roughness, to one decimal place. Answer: 3.1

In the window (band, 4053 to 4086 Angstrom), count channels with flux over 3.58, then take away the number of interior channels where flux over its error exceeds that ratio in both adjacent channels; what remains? 13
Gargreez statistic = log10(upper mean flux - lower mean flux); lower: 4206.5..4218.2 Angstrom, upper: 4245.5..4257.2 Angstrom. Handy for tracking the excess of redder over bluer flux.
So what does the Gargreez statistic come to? -0.72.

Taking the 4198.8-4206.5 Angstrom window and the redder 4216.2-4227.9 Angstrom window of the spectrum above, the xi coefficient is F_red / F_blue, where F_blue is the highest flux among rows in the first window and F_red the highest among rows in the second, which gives 0.96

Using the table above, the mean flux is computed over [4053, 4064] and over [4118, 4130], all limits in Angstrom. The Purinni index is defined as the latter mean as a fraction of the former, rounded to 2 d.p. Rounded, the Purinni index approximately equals 1.07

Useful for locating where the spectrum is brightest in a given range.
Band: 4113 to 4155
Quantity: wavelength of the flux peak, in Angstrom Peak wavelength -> 4113.62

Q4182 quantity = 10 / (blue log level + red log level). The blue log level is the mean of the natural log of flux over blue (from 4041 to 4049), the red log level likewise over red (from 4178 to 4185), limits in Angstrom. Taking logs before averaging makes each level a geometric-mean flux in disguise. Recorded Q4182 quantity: 3.92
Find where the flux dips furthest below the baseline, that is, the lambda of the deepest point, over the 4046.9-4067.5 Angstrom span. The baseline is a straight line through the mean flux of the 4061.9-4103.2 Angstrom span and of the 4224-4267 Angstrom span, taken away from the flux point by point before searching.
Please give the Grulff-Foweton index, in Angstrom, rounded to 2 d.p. 4047.85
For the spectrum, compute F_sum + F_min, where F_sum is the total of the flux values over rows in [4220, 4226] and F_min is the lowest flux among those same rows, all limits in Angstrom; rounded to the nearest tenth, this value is 13.1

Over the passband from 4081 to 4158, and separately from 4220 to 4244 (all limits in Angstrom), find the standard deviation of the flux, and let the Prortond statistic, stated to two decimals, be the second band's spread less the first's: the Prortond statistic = -0.32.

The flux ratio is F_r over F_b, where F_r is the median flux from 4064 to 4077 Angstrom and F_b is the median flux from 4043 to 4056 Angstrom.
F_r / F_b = 1.07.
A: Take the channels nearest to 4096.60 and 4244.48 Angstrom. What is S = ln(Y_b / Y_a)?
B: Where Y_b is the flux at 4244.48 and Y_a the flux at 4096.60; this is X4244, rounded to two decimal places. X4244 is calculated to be -0.27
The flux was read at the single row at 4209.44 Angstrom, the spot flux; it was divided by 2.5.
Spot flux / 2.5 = 1.16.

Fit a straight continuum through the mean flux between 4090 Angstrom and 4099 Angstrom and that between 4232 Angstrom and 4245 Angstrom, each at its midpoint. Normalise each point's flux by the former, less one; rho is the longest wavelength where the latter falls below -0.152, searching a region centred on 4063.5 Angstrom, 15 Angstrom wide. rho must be 4070.28 Angstrom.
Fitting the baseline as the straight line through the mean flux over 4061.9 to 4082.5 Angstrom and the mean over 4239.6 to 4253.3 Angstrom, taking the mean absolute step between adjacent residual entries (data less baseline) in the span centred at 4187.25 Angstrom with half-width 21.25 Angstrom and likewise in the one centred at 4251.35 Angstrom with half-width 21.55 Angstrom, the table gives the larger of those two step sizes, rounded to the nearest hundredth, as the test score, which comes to 0.22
